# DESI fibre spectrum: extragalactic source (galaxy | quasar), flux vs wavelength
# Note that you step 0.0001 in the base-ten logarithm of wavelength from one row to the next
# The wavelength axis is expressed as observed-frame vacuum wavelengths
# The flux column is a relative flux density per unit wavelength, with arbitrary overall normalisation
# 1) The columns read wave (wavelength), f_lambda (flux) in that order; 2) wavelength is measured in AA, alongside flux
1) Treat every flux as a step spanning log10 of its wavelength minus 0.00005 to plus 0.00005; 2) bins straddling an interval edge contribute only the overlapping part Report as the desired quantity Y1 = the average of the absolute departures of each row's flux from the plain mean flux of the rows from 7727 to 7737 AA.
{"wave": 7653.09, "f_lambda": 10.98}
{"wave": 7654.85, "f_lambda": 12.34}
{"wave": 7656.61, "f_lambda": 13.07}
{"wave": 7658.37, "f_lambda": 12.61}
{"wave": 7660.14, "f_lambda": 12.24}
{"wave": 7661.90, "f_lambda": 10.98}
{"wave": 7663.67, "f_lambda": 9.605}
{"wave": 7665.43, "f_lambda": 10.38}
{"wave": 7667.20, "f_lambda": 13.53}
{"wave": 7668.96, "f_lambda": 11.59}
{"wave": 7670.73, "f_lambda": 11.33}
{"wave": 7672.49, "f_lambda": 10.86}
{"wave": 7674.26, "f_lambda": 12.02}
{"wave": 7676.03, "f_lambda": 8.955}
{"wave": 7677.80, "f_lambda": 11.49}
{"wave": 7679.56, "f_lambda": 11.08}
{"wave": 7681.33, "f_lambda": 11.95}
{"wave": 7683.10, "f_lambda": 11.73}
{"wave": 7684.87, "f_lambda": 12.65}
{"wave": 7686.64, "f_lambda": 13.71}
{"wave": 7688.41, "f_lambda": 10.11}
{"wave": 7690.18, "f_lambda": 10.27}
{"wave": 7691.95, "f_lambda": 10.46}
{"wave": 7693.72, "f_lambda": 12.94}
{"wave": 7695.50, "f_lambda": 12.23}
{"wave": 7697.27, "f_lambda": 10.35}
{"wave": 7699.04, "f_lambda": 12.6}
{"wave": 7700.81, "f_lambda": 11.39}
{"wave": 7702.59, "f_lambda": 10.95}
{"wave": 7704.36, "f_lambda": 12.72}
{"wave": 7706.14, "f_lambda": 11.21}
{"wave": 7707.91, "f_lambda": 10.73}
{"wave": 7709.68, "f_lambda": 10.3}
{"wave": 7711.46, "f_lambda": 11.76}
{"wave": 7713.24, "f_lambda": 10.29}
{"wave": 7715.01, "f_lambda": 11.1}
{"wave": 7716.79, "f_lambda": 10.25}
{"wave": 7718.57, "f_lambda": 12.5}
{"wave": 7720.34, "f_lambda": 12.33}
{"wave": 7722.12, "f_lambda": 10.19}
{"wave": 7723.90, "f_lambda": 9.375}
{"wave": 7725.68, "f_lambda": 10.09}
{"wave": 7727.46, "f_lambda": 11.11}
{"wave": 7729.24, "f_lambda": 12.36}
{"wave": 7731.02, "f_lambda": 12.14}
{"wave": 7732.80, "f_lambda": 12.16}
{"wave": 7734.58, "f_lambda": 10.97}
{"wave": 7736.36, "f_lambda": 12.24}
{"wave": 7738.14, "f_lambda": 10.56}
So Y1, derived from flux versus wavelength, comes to 0.53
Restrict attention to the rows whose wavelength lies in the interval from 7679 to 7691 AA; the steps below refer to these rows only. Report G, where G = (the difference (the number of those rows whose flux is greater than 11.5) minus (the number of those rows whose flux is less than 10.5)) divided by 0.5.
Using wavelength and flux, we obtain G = 4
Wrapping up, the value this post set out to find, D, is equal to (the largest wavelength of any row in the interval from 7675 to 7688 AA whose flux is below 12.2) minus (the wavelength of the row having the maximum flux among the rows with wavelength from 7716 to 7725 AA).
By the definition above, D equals -35.5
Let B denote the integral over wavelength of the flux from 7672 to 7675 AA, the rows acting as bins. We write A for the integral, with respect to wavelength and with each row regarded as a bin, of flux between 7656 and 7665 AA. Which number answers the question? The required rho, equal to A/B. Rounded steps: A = 104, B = 34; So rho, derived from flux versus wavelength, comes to 3.0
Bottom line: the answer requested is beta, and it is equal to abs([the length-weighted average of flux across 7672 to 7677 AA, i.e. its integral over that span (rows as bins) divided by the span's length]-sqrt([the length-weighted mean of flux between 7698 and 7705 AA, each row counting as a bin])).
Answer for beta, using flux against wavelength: 7.1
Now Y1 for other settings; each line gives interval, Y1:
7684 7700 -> 1.25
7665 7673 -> 0.82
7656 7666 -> 1.16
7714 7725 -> 1.02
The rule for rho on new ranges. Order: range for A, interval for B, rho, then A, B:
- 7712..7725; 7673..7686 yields 1.0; 141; 149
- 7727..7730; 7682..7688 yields 0.5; 35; 75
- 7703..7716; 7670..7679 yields 1.5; 145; 98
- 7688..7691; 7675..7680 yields 0.6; 31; 53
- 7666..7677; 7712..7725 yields 0.9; 125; 141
